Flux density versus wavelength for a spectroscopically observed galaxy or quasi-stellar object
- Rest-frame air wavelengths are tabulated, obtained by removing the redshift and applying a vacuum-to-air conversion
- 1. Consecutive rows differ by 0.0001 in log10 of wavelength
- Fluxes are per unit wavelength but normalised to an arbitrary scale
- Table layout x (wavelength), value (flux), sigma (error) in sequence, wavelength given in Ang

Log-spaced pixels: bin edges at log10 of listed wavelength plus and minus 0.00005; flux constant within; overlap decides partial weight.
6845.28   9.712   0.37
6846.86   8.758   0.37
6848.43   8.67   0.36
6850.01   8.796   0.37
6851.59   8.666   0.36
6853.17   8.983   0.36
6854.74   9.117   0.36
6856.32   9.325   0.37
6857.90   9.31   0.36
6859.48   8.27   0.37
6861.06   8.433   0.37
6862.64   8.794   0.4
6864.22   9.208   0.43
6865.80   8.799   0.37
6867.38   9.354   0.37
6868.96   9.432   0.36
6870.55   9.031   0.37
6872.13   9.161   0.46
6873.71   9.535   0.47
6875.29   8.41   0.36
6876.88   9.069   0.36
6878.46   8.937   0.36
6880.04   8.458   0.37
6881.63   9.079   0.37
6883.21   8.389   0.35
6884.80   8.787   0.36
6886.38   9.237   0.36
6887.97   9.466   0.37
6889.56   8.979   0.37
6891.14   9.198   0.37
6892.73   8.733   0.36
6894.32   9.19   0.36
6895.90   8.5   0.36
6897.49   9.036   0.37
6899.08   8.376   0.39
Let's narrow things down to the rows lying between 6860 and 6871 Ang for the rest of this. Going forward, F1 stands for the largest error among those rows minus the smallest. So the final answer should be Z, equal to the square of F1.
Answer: 0.0049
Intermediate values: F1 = 0.070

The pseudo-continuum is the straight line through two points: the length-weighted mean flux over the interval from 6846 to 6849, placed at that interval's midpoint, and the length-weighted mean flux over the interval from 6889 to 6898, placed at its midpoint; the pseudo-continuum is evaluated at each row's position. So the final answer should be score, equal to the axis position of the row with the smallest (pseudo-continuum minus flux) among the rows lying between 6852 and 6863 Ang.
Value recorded 6856.32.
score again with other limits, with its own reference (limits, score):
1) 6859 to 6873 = 6868.96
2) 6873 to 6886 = 6873.71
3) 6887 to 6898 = 6887.97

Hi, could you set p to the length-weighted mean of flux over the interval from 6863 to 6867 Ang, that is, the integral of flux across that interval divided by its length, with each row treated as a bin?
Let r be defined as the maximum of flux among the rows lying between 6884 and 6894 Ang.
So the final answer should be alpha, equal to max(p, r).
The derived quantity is 9.47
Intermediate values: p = 9.02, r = 9.466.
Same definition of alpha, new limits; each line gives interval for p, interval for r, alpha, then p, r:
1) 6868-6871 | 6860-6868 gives 9.35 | 9.24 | 9.354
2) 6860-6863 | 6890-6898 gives 9.20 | 8.56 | 9.198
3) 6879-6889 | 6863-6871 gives 9.43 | 8.90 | 9.432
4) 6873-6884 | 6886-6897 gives 9.47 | 8.84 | 9.466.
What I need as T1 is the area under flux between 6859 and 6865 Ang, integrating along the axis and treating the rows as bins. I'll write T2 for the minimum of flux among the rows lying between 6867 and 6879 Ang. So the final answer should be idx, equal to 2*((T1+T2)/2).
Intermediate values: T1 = 52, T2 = 8.41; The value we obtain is 61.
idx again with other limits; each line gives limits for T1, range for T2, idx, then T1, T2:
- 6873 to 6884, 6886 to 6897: 106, 97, 8.5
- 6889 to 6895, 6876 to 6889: 63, 54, 8.389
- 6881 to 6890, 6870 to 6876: 89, 81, 8.41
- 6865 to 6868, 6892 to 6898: 36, 27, 8.5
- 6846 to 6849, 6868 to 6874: 35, 26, 9.031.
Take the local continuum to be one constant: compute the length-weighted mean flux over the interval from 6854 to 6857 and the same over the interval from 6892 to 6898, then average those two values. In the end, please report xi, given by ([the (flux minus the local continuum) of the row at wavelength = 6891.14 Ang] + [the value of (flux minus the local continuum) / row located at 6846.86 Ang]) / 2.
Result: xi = -0.06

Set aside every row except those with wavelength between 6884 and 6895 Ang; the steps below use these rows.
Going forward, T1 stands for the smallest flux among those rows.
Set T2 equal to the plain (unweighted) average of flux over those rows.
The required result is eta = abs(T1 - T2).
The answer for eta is 0.351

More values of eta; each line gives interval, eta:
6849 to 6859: 0.367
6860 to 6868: 0.485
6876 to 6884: 0.397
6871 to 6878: 0.634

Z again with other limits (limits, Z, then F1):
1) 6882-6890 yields 0.0004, 0.020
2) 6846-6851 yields 0.0001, 0.010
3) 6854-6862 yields 0.0001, 0.010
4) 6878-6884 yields 0.0004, 0.020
